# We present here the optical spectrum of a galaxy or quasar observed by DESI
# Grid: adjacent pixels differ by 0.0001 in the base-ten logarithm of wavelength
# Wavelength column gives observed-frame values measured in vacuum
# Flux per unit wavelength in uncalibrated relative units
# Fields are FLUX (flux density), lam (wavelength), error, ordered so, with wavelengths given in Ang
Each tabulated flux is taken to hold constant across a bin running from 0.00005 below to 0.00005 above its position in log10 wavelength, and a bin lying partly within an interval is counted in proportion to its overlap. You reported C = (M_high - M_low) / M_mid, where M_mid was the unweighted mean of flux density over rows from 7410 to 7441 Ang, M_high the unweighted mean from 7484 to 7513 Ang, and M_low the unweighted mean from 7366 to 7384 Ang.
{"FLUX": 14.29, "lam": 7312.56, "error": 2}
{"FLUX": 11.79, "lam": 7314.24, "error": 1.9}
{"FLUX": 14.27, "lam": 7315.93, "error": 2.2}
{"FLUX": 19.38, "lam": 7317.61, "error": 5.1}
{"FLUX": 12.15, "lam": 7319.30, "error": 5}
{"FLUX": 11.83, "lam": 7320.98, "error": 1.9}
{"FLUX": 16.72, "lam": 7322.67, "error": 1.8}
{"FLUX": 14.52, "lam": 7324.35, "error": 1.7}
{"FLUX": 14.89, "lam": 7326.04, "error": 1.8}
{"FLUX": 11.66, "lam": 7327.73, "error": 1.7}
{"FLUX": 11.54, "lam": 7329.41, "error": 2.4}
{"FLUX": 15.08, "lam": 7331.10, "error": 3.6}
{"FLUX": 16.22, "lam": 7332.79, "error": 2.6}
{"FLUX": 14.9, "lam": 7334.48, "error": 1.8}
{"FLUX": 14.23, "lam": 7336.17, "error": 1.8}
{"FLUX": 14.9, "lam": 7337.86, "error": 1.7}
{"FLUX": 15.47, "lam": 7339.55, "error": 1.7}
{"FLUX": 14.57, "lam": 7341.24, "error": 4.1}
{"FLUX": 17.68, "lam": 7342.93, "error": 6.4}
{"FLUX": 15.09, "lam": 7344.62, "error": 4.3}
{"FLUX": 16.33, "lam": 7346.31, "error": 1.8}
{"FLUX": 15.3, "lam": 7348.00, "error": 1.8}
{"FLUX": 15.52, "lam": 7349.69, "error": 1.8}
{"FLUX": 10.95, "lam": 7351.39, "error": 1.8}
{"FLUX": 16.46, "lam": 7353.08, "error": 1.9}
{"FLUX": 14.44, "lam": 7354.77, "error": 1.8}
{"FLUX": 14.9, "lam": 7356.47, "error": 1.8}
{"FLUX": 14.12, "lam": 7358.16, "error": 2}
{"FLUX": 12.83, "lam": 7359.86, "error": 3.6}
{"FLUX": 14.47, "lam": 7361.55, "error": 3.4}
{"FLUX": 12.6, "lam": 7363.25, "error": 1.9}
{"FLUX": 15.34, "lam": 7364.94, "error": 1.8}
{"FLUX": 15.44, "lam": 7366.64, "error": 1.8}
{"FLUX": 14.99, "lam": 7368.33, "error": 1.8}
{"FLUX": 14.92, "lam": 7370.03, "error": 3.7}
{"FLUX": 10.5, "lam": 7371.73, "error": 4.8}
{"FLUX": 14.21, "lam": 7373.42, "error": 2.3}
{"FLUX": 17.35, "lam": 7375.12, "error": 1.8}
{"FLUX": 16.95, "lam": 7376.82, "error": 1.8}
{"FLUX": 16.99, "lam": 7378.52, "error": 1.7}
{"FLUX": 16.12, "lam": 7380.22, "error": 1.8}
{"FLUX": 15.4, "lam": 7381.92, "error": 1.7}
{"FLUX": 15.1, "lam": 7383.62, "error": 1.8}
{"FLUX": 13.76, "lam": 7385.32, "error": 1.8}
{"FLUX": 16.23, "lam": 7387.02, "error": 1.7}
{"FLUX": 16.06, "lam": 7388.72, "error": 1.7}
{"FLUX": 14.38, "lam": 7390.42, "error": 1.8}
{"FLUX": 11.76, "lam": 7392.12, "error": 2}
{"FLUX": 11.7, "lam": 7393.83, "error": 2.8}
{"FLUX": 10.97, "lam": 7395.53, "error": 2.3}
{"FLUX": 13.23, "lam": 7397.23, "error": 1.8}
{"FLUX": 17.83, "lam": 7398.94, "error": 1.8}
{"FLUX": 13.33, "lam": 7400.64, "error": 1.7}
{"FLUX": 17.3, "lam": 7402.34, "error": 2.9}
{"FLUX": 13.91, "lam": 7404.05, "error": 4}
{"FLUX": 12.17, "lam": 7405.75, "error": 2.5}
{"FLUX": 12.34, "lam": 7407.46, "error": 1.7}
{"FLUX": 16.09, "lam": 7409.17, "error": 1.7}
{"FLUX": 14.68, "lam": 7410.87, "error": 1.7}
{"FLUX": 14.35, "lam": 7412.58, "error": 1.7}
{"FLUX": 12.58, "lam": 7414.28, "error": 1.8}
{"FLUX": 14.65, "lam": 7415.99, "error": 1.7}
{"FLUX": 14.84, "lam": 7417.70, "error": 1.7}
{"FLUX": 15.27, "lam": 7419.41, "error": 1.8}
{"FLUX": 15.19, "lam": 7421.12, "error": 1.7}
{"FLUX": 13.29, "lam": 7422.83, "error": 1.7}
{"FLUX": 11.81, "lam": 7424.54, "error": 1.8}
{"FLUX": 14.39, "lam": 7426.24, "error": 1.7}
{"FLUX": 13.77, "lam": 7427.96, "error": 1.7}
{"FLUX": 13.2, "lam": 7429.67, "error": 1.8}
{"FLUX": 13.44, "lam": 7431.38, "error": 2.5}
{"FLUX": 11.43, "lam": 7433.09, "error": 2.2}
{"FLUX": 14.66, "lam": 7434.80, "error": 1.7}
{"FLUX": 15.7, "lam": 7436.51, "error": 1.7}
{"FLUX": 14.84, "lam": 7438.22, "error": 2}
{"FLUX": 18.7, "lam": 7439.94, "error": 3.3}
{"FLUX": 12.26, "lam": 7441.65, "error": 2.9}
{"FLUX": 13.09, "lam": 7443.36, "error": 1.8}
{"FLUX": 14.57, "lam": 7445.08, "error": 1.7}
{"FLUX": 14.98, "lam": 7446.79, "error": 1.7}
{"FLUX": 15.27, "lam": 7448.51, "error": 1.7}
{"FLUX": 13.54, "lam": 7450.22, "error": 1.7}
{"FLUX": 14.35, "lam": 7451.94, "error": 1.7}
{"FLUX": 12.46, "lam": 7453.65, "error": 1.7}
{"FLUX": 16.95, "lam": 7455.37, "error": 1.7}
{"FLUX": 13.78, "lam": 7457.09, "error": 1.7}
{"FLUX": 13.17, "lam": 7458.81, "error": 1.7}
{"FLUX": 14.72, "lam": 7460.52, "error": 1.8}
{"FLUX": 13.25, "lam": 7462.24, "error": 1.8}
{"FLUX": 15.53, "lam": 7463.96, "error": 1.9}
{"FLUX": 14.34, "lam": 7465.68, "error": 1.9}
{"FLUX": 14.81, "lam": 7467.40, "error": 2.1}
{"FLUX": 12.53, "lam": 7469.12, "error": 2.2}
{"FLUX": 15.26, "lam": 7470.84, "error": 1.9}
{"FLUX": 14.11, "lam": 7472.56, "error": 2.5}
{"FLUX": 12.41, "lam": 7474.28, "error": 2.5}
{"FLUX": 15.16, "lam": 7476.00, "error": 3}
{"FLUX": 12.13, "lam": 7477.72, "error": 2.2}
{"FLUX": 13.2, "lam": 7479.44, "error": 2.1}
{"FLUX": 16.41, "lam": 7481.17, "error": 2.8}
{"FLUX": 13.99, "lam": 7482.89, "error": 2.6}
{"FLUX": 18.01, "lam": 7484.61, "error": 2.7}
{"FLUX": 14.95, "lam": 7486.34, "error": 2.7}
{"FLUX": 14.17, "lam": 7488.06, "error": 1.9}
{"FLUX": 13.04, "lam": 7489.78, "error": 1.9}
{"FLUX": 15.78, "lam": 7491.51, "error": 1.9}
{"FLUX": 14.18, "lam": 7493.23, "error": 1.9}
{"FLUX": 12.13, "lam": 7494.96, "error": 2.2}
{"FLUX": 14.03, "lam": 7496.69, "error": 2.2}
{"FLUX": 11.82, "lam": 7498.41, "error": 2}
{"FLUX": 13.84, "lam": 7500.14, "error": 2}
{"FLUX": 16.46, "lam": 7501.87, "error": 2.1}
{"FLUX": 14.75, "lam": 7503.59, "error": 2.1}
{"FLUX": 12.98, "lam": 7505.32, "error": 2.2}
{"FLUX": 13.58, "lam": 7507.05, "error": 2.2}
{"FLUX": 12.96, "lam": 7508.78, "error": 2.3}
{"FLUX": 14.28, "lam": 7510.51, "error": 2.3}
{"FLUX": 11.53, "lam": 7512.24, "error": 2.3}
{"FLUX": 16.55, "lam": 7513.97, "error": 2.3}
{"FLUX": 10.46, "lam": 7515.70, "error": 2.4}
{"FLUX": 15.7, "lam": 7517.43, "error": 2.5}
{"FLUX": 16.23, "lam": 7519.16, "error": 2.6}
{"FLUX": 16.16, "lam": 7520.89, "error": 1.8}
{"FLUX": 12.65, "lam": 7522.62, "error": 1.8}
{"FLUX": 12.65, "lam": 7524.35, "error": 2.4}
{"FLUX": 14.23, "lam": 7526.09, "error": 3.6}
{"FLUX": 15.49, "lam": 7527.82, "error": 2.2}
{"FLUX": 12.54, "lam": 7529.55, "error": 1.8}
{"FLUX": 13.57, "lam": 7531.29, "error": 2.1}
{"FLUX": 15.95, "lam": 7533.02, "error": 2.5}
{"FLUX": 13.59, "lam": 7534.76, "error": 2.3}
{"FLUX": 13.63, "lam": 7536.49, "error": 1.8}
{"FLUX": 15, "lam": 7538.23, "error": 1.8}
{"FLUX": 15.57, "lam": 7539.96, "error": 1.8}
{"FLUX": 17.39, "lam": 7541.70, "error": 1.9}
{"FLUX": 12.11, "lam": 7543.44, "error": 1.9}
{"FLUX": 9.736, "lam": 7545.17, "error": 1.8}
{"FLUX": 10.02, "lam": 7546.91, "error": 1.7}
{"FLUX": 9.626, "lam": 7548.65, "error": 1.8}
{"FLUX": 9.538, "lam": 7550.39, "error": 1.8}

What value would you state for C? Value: -0.09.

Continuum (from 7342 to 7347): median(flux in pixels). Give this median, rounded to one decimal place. 16.3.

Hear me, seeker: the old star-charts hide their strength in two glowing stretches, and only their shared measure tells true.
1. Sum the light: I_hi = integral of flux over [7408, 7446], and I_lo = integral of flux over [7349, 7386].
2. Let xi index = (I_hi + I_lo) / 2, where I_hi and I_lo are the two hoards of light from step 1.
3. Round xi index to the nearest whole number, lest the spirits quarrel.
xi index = 542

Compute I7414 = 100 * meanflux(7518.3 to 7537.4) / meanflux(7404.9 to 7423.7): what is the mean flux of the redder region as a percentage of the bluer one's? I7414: 101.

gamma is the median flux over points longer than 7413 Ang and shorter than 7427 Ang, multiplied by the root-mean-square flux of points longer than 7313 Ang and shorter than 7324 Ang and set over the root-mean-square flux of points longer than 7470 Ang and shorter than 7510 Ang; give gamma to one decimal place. 14.9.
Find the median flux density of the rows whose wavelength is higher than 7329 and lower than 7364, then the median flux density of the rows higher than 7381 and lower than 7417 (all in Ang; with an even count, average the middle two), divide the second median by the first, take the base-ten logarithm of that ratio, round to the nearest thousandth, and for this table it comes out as -0.016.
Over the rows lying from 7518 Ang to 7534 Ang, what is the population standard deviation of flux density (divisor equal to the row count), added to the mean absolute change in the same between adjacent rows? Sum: 3.1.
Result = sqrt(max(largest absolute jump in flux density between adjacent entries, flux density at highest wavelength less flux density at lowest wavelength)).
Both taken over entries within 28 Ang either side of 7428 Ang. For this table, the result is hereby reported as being 2.5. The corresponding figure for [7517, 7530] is 1.9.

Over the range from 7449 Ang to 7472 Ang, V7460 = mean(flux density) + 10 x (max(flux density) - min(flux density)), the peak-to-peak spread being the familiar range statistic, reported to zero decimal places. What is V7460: 59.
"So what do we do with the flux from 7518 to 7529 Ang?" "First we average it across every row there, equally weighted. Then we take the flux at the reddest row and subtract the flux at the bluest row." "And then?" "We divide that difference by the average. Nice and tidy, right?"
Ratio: -0.051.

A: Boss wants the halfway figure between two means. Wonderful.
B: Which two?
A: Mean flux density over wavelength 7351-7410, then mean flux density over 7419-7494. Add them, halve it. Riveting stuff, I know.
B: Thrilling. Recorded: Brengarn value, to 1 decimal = 14.4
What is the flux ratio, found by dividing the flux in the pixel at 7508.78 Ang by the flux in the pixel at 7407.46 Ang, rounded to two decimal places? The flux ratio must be 1.05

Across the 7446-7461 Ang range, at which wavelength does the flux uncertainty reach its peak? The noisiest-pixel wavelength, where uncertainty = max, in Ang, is 7460.52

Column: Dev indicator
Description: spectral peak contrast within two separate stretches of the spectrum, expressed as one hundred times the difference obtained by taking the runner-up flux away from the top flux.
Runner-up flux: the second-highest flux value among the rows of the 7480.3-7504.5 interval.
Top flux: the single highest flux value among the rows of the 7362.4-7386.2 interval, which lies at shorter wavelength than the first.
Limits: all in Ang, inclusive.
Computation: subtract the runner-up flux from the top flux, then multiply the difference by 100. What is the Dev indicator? 89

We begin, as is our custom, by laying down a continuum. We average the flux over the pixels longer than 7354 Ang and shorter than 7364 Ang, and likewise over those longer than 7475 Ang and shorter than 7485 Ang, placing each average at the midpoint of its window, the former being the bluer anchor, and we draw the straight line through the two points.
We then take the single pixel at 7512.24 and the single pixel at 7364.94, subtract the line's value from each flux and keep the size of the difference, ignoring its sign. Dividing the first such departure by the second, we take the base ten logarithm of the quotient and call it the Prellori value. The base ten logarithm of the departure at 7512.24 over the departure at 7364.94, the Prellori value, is 0.4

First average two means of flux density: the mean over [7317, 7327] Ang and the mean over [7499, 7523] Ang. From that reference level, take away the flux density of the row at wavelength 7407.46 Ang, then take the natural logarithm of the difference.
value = 0.8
